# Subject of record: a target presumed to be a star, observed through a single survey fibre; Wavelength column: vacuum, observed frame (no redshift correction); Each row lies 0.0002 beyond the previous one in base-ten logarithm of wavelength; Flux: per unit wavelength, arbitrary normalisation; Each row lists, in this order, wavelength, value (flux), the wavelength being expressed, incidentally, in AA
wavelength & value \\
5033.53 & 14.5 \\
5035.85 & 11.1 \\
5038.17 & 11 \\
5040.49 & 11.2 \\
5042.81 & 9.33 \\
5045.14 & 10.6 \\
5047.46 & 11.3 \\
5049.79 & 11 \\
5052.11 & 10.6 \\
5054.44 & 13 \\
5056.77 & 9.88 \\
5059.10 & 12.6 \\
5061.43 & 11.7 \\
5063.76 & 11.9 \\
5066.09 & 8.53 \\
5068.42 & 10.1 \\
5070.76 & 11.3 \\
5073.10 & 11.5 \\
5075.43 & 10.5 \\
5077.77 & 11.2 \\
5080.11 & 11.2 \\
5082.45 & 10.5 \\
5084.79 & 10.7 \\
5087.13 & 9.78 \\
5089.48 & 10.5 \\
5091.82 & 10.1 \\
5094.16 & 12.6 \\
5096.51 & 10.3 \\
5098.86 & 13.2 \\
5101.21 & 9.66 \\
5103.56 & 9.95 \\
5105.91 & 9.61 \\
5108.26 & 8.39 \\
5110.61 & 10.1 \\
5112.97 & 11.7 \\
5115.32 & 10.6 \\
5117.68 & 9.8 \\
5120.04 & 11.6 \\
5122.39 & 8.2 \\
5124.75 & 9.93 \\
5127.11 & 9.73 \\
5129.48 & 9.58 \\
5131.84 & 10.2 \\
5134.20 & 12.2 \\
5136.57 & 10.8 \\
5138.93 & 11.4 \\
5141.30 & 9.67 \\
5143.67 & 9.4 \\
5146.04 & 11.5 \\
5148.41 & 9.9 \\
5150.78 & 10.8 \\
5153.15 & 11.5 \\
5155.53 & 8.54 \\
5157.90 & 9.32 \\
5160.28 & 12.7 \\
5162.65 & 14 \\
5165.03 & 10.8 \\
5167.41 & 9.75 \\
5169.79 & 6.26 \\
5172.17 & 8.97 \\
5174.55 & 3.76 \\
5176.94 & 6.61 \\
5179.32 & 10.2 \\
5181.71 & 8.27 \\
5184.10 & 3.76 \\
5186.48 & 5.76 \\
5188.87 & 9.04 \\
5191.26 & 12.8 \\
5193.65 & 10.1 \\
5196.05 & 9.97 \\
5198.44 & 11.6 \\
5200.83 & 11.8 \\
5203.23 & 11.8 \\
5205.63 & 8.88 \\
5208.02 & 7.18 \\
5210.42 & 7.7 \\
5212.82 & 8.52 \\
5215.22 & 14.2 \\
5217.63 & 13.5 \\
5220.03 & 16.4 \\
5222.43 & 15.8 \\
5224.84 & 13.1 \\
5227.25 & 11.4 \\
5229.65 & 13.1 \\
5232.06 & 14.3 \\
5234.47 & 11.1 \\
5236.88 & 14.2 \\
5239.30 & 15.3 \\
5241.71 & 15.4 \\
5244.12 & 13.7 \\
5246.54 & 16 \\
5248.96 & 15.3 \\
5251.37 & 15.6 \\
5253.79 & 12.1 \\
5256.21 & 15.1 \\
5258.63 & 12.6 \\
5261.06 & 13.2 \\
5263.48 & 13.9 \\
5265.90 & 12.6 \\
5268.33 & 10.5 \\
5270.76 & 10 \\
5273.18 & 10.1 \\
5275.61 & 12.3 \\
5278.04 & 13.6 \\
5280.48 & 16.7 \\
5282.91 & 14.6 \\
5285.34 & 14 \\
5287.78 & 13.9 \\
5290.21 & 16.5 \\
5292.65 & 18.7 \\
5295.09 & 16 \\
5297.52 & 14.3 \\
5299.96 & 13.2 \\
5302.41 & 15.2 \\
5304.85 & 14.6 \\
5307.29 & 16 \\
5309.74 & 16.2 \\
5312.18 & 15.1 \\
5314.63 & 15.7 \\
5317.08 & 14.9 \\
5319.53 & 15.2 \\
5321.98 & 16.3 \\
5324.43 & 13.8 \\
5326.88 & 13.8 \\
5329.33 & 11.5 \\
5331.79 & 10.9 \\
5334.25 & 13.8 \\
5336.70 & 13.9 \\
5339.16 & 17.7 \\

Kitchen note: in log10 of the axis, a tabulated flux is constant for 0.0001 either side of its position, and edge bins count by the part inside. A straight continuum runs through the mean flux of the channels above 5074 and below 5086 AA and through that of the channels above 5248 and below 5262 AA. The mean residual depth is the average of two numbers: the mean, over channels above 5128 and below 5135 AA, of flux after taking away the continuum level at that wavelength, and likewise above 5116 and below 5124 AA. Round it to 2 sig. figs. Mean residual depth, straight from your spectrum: -1.4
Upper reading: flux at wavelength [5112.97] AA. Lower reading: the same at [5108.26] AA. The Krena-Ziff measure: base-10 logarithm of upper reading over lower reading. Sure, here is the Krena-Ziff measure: 0.14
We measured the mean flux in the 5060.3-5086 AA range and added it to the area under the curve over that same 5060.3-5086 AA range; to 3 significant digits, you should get 289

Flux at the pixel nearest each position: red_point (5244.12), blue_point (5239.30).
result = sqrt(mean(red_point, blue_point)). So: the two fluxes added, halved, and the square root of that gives 3.81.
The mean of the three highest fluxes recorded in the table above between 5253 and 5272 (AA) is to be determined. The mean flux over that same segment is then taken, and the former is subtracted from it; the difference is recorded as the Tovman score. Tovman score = -1.6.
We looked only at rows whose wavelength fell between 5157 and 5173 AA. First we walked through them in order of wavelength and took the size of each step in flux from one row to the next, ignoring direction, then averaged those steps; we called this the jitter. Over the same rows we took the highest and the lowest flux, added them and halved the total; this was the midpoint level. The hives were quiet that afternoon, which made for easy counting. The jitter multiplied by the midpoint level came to 26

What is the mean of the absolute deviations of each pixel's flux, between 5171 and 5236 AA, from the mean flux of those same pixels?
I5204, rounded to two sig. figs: 2.7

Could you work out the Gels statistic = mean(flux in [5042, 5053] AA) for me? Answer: 10.6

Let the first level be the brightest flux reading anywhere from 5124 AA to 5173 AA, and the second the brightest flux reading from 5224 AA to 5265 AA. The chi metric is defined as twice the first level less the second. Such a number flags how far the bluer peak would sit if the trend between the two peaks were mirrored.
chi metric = 12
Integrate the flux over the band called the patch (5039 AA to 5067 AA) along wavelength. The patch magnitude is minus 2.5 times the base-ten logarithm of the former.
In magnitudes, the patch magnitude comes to -6.2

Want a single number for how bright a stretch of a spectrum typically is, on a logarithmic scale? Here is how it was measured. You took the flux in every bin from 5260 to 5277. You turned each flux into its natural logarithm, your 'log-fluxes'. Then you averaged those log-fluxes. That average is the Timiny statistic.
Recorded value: 2.46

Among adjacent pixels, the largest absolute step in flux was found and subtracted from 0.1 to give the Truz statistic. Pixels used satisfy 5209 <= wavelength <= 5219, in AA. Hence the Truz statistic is -5.6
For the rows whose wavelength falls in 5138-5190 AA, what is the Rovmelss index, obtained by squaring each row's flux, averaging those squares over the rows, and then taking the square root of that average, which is 9.5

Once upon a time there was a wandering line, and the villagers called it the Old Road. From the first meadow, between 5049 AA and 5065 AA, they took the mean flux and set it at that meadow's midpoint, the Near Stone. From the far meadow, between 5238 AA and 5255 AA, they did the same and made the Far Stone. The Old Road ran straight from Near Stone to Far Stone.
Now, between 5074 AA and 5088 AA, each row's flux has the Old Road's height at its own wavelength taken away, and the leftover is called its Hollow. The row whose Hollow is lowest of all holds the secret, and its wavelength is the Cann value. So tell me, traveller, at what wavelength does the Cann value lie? 5087.13 AA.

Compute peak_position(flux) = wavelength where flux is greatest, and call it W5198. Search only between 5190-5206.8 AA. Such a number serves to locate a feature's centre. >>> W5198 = 5191.26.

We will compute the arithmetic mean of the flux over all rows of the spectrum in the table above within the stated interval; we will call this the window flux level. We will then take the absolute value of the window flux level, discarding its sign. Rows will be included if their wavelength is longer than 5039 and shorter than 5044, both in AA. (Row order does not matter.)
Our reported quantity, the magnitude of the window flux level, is 10.3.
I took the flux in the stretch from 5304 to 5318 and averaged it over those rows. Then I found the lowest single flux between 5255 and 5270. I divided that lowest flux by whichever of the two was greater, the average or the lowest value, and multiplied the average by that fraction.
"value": 10.5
